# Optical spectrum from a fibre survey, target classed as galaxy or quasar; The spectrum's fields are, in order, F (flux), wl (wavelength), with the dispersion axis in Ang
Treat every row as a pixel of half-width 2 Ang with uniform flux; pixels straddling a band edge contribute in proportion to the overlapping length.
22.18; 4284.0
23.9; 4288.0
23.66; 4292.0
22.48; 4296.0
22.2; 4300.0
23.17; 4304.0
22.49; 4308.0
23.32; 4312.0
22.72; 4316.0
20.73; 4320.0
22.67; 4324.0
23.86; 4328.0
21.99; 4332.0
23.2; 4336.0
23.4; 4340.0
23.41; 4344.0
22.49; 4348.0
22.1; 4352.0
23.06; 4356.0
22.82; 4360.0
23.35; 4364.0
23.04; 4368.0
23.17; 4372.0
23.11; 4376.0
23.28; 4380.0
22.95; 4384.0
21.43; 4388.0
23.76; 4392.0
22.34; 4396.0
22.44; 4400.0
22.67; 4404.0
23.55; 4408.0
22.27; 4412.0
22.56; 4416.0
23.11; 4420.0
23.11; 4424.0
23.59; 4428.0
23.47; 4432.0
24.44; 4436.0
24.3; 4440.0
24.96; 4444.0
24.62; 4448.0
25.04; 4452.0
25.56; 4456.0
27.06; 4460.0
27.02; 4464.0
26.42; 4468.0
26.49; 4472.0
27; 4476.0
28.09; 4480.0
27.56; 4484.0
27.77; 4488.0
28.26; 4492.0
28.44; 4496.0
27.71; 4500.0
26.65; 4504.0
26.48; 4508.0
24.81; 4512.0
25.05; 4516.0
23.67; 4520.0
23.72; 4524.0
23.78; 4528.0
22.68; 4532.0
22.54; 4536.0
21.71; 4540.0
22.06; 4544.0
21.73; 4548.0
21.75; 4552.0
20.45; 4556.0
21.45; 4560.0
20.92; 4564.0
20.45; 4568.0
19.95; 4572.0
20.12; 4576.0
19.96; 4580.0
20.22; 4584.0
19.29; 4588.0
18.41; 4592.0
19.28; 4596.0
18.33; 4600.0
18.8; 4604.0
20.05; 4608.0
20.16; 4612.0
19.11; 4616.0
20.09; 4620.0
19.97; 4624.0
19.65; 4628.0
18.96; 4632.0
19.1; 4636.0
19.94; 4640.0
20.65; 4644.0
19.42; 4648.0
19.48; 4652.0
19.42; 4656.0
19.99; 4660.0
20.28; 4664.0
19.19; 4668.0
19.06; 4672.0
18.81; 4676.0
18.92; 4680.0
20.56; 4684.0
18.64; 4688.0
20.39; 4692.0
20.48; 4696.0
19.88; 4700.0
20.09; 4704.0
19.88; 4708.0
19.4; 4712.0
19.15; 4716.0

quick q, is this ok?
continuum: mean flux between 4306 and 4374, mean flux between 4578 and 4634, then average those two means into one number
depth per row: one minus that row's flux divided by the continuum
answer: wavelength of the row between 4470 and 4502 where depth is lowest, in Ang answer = 4496.0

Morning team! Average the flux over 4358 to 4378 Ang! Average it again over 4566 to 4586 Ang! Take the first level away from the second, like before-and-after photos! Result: -3.0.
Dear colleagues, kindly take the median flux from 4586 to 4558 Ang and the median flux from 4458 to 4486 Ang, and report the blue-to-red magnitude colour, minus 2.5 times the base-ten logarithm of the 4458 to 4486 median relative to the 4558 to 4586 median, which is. -0.31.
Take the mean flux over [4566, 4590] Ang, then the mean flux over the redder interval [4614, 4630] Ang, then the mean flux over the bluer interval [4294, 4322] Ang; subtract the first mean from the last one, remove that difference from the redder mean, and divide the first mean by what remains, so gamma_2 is 1.16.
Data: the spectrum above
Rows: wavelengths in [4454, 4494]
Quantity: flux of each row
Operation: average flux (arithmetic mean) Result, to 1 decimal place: 27.1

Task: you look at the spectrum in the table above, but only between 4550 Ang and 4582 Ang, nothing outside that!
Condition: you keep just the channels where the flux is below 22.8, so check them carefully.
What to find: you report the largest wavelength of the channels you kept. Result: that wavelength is 4580.0 Ang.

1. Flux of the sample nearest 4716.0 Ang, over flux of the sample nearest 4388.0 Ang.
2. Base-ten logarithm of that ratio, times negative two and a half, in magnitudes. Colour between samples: 0.122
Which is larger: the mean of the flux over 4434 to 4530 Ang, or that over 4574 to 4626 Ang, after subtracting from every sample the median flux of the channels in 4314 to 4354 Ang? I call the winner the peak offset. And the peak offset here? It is 3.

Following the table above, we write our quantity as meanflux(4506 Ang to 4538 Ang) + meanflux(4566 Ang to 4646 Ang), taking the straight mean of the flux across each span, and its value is 43.7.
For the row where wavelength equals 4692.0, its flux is 20.39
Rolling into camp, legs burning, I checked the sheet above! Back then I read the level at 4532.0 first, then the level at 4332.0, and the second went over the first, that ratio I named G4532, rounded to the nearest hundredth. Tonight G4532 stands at 0.97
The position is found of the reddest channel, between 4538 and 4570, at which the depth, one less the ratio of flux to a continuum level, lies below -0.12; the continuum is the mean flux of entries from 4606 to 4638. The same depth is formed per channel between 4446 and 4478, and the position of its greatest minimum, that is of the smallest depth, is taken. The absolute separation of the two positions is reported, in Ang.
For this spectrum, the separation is 84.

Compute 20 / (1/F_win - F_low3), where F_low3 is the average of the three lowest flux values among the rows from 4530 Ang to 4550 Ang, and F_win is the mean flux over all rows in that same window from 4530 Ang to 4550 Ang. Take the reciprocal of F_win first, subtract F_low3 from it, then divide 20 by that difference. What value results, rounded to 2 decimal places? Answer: -0.92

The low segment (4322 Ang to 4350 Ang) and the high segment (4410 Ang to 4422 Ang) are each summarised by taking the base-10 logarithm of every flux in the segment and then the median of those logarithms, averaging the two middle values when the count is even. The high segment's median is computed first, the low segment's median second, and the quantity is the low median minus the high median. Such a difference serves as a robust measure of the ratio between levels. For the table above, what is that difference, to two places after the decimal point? 0.01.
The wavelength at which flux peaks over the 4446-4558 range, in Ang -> 4496.0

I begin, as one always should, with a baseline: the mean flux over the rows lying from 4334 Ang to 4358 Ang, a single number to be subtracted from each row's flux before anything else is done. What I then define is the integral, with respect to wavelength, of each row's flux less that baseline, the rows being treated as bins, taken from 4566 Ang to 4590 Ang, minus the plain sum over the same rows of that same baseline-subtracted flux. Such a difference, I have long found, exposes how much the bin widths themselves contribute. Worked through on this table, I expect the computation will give -53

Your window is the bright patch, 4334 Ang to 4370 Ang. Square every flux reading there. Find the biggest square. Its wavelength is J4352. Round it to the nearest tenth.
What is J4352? 4344.0 Ang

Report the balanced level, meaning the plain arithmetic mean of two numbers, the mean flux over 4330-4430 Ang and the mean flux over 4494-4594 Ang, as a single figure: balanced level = 22.7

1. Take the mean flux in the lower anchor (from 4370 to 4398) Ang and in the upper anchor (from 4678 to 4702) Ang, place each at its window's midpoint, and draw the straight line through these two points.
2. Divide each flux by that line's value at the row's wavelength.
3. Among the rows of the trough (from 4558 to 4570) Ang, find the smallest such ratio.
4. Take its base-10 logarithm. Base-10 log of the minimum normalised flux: -0.012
